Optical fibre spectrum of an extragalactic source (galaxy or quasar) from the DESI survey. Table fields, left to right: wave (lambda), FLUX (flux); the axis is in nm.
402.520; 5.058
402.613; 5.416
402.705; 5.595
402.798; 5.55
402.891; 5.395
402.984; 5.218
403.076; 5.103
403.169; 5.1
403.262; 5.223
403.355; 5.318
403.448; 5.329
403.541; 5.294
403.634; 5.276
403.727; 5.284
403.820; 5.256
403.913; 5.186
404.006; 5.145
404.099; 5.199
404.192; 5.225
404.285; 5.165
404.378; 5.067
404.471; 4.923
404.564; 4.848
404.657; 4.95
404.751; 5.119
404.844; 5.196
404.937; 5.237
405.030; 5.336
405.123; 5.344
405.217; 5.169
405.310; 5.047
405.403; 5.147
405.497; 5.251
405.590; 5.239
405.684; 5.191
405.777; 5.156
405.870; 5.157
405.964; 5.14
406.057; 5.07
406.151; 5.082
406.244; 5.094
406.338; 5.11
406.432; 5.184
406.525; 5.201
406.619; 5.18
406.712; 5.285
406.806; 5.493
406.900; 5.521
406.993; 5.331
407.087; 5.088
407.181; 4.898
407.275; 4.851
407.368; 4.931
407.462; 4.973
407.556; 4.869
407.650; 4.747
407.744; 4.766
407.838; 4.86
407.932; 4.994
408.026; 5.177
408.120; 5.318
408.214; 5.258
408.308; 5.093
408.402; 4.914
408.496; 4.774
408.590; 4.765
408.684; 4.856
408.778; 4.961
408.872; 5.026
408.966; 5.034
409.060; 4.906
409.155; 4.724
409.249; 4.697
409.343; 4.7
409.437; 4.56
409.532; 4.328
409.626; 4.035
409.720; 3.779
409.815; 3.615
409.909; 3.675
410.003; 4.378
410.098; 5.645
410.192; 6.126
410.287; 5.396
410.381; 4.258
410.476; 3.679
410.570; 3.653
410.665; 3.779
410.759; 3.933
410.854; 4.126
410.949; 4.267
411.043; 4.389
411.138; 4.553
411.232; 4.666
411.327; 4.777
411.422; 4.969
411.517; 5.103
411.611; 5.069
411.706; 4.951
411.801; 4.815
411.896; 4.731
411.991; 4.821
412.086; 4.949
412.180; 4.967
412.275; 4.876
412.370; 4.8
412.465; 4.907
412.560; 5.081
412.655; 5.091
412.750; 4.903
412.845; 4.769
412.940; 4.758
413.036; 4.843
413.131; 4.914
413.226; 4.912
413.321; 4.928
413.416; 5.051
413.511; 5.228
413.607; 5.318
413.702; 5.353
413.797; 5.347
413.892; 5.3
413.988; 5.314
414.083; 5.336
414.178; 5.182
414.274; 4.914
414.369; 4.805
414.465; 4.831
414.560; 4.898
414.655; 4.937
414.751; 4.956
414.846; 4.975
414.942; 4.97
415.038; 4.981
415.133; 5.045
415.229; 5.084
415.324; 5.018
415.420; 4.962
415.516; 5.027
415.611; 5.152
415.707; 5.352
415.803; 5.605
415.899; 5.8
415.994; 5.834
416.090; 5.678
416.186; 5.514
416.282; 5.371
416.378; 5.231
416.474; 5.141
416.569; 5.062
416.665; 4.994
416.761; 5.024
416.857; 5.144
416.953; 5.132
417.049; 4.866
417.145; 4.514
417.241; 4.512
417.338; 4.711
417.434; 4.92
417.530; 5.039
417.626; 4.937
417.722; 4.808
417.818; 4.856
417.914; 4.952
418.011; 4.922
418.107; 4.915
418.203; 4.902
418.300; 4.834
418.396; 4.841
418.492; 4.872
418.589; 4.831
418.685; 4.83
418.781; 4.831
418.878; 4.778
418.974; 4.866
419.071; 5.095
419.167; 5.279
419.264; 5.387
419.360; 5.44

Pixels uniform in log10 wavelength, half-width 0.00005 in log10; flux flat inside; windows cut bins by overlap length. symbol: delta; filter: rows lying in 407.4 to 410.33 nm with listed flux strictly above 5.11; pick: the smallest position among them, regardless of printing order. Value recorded 408.026 nm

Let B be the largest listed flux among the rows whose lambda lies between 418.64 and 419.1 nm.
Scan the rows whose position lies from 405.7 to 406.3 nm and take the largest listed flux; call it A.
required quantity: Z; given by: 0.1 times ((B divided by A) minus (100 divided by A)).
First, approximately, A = 5.157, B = 5.095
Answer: -1.84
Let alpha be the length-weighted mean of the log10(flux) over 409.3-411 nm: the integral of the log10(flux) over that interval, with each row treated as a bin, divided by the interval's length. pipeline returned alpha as 0.631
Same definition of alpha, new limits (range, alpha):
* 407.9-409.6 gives 0.688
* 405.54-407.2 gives 0.715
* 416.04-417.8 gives 0.701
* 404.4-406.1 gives 0.711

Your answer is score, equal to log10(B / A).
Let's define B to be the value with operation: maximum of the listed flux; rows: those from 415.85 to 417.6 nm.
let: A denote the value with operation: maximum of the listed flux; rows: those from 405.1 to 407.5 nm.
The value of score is 0.02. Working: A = 5.521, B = 5.834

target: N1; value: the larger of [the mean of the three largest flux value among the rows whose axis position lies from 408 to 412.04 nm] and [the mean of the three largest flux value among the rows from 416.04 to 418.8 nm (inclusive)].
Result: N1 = 5.72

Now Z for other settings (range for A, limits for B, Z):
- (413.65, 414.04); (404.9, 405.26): -1.77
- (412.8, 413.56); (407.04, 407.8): -1.82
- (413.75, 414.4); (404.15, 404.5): -1.77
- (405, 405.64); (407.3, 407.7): -1.78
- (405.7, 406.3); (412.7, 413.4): -1.84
